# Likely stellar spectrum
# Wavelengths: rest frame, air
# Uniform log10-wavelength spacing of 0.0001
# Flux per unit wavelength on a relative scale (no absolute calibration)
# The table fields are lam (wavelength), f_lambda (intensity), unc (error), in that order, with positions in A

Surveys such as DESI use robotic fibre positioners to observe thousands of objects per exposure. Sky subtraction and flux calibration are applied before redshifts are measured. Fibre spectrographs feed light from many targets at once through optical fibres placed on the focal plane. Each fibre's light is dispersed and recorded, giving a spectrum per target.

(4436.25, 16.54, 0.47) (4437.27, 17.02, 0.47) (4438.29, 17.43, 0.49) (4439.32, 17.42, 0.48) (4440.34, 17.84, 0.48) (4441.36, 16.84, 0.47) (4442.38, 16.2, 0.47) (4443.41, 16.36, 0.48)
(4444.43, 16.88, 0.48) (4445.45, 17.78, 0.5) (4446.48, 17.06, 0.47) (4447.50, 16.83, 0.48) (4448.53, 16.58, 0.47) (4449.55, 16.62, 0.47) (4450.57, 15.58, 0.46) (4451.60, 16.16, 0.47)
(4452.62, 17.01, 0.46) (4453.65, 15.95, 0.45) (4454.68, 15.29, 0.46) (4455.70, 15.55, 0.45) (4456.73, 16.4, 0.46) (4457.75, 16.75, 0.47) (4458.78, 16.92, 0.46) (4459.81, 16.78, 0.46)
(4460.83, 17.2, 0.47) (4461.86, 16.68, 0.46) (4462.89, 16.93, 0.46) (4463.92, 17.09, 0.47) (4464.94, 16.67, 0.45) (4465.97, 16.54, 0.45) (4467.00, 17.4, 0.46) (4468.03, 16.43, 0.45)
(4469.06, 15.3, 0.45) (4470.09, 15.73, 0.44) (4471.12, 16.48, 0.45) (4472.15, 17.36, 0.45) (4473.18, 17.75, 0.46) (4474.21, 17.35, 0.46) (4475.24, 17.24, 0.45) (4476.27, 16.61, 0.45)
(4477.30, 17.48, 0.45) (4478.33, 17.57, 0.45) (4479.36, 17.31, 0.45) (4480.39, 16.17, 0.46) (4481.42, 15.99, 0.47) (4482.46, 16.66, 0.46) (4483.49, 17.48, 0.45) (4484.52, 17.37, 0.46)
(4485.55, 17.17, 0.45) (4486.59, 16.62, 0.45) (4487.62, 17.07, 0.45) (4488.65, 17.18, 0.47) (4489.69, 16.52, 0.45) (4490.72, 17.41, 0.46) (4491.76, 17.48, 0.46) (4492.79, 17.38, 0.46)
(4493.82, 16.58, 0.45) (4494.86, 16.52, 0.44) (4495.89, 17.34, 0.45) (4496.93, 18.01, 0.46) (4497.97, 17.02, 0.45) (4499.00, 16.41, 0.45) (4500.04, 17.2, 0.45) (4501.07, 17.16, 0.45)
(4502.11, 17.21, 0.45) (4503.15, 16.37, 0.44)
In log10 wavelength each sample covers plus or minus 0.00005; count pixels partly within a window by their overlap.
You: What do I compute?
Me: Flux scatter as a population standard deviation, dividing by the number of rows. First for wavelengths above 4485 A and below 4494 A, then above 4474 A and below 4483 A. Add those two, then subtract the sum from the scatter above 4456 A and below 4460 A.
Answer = -0.72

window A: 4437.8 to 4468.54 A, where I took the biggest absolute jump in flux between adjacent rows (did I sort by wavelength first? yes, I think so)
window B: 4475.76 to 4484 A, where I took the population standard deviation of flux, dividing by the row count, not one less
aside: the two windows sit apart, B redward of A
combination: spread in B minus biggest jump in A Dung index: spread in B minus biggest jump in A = -0.47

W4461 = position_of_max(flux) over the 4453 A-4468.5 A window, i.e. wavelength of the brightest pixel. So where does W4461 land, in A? 4467.00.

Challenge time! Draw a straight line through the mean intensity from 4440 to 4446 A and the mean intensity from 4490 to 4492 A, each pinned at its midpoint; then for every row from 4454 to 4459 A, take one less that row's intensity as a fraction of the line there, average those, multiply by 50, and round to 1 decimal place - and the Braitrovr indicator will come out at 2.7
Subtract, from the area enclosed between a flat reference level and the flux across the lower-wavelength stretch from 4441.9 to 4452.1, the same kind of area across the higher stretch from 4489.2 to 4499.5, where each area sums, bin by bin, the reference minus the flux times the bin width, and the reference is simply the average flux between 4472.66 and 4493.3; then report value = 4.7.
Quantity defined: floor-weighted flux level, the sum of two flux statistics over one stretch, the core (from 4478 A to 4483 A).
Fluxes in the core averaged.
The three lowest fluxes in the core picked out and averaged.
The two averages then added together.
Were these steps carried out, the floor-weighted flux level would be 33.0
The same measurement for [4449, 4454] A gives 32.2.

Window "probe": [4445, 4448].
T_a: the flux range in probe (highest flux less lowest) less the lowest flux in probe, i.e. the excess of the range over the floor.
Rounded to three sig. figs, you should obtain -15.9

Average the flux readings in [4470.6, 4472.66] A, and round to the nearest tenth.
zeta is 16.9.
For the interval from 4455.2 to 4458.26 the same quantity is 16.2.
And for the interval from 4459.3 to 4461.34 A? 17.0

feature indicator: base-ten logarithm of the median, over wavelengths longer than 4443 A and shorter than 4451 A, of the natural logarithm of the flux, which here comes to 0.450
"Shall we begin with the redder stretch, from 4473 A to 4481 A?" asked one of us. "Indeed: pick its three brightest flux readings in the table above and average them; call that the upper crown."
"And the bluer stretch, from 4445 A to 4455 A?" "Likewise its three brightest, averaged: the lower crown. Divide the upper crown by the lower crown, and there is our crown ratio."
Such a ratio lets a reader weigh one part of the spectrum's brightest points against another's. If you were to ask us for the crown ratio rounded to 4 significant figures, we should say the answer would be 1.018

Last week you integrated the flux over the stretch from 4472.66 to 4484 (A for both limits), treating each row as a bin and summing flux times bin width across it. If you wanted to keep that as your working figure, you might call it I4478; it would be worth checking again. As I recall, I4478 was 193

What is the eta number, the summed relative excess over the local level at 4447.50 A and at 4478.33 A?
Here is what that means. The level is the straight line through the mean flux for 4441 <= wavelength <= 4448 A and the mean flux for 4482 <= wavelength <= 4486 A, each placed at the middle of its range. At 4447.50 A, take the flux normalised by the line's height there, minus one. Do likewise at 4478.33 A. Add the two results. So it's 0.02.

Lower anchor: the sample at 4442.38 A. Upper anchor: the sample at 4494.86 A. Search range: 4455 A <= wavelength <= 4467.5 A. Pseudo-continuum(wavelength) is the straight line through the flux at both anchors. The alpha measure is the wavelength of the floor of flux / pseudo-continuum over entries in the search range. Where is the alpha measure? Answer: 4455.70 A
